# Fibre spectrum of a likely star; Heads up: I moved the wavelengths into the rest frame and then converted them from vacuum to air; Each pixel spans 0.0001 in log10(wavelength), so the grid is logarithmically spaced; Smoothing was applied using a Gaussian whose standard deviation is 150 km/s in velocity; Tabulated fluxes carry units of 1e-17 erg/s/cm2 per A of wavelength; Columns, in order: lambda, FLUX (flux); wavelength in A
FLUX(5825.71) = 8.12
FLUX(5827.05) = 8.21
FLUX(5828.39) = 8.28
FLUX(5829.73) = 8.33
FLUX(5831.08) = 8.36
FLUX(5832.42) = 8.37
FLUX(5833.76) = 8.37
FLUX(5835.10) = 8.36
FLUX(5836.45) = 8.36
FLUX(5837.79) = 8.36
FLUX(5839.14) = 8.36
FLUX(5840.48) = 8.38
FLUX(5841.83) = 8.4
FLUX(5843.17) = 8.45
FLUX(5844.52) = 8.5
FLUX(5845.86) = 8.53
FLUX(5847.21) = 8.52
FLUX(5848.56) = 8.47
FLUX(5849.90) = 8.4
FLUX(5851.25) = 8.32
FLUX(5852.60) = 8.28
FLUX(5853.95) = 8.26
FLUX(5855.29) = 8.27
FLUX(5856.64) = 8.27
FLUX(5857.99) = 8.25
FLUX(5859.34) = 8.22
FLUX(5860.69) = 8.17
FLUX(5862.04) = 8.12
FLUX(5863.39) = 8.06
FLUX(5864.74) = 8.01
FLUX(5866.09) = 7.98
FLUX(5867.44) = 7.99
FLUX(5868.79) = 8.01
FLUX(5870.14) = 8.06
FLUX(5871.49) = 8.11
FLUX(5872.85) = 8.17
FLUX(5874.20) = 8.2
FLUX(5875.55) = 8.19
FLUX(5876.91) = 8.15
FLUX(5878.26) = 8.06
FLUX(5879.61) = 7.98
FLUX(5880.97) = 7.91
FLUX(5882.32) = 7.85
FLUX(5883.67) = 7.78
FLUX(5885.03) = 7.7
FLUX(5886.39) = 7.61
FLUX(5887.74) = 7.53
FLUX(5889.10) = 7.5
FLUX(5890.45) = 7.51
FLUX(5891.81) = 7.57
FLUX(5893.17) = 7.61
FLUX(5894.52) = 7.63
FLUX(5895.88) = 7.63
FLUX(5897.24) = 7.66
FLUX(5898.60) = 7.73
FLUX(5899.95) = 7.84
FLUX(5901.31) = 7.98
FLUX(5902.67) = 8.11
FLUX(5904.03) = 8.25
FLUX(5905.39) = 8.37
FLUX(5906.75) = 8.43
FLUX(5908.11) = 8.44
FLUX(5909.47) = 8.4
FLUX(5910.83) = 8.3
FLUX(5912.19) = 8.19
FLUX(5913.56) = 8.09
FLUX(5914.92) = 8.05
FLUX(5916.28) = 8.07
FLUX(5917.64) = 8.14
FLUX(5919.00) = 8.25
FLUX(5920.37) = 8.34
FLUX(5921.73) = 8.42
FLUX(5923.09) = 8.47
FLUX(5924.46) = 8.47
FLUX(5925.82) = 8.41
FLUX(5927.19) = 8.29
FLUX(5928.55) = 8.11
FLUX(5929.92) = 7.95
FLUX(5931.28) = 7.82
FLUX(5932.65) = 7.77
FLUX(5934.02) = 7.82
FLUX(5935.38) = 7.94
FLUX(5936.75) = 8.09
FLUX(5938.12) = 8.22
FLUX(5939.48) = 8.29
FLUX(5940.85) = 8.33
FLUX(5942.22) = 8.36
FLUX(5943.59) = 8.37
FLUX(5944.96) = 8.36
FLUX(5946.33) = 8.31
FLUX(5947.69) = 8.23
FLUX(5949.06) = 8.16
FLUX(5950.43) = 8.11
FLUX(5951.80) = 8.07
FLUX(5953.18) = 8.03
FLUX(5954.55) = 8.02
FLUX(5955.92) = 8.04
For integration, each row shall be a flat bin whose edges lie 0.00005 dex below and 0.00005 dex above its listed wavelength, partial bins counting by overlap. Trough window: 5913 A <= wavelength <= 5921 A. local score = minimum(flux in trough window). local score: 8.05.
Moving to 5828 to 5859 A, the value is 8.25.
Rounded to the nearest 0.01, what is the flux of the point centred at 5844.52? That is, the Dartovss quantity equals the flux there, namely 8.50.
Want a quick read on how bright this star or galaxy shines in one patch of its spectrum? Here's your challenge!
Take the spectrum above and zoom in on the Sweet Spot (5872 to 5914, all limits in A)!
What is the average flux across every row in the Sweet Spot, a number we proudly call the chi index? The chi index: 7.95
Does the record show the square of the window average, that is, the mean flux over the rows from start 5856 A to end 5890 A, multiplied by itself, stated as 64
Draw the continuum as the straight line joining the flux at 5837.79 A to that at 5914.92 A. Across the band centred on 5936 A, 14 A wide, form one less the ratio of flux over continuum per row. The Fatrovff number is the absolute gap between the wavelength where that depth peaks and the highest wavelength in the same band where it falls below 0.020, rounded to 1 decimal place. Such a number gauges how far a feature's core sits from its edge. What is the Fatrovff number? 9.6 A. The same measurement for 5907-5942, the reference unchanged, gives 8.2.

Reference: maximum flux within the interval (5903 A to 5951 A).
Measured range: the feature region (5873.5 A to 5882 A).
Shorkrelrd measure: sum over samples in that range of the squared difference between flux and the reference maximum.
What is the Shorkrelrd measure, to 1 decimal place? 1.0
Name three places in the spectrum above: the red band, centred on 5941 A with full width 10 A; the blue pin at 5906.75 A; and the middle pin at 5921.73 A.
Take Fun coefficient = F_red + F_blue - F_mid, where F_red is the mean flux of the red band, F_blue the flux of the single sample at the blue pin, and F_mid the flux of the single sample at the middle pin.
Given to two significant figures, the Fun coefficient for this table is 8.3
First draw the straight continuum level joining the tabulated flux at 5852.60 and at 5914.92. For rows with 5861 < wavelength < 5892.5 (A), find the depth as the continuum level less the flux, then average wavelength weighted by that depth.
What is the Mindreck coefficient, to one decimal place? 5881.8 A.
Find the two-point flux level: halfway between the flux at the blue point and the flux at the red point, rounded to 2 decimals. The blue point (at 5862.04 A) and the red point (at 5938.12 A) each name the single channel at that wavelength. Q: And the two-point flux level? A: 8.17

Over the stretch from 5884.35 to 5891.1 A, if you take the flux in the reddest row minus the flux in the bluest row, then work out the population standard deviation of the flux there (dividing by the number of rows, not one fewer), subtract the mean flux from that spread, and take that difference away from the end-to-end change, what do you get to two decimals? 7.30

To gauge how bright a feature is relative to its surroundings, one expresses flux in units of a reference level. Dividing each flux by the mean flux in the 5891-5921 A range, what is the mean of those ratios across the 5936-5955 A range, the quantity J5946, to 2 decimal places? 1.02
